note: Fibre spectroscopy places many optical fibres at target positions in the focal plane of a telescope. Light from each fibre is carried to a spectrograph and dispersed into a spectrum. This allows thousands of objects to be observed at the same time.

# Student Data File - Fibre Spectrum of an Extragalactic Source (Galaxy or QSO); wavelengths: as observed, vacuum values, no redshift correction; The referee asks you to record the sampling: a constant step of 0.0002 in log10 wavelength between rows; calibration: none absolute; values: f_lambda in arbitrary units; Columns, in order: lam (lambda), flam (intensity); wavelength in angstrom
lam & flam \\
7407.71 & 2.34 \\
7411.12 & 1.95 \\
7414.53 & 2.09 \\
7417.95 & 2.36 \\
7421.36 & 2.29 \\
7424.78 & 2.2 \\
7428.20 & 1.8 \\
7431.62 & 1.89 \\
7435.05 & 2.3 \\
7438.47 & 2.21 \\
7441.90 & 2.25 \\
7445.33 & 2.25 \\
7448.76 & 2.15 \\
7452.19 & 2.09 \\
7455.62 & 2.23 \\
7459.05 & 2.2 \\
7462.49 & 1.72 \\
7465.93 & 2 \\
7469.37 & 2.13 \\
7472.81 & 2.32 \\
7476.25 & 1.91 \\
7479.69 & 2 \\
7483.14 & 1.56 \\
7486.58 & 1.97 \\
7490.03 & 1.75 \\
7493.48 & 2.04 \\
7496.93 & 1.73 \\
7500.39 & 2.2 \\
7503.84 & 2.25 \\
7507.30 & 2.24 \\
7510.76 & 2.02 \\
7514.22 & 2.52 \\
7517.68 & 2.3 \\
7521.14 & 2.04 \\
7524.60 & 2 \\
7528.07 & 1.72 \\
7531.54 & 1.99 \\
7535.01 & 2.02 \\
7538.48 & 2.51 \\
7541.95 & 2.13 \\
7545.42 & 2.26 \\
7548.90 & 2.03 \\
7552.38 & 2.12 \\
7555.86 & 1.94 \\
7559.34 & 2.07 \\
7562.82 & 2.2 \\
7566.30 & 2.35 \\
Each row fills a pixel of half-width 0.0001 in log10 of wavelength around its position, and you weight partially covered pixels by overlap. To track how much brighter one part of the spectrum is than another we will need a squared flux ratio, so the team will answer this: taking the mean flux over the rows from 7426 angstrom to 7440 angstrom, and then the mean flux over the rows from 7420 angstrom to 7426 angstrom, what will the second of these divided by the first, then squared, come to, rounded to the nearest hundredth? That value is 1.20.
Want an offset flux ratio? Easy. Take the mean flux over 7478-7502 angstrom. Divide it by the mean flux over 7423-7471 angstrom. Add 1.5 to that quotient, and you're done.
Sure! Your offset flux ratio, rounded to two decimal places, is 2.40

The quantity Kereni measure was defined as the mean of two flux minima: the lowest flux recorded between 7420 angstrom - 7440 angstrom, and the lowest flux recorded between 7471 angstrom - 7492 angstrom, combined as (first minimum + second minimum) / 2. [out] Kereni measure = 1.68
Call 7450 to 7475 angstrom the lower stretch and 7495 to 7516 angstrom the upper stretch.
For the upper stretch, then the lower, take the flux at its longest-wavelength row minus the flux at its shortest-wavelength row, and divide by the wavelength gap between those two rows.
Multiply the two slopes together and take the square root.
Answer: 0.023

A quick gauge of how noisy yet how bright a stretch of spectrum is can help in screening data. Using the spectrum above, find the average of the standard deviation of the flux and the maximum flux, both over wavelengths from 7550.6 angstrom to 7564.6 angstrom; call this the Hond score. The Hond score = 1.15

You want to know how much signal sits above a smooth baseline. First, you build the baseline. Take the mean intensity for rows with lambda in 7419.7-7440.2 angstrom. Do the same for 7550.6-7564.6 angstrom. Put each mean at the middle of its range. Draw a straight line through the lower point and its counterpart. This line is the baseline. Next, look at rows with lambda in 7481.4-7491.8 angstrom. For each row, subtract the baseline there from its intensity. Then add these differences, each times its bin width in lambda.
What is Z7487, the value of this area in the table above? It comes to -3.5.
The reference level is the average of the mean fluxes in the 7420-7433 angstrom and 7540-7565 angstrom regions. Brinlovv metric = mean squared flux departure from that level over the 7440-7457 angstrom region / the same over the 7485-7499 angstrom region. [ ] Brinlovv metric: 0.3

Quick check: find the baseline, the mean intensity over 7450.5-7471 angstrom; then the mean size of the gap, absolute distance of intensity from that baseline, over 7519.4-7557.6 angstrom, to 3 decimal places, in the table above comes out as 0.133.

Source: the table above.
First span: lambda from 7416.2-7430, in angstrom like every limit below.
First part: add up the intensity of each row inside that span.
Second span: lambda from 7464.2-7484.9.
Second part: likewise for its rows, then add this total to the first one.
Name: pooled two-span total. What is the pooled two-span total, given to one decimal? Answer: 20.6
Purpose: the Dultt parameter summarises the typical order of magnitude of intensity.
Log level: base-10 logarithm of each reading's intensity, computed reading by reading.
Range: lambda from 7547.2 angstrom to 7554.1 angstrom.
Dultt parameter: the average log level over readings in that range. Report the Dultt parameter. 0.317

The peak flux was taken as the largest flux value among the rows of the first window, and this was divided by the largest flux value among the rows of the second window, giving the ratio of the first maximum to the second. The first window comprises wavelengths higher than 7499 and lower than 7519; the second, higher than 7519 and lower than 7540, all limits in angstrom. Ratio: 1.00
